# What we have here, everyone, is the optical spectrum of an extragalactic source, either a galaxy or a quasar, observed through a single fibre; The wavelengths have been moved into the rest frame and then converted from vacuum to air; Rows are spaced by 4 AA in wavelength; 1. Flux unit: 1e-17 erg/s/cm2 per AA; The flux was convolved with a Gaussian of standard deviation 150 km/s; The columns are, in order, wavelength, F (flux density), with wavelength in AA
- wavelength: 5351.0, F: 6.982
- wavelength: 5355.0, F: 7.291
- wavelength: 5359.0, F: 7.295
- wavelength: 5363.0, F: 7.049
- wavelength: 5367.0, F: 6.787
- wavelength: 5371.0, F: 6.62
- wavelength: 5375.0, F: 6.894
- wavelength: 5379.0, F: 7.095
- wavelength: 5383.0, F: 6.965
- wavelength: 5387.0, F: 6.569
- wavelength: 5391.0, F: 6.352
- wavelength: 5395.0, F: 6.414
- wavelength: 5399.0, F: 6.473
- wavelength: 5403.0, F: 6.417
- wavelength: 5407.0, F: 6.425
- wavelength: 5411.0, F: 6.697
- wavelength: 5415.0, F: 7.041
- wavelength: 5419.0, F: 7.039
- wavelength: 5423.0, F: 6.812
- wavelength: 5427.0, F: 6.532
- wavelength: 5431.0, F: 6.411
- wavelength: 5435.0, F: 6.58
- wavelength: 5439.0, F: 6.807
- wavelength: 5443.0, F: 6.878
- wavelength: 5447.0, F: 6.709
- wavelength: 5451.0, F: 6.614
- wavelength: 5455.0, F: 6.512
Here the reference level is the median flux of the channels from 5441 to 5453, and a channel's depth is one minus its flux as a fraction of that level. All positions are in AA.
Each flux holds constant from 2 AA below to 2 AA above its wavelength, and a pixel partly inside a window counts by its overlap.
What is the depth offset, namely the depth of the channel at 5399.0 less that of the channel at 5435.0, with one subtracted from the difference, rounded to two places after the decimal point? -0.98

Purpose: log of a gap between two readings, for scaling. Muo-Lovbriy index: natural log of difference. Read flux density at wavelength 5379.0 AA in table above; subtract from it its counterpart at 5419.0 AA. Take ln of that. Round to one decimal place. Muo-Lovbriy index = -2.9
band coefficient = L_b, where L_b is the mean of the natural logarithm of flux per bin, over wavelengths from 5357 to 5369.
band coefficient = 1.95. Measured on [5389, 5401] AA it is 1.86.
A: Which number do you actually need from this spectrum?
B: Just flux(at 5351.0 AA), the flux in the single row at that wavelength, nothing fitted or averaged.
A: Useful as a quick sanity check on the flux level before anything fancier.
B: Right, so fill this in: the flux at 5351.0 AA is 6.982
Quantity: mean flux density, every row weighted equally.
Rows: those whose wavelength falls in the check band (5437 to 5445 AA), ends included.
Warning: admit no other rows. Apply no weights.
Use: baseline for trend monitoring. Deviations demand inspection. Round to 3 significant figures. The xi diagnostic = 6.84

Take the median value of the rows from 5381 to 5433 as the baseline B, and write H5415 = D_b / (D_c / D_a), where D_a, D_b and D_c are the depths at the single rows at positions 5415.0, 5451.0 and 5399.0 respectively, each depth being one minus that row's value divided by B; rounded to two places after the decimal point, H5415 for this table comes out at 0.11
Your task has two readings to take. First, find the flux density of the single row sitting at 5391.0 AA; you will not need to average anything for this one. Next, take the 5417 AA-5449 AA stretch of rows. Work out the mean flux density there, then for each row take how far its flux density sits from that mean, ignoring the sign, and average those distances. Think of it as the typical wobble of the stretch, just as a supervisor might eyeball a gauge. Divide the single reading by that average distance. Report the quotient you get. 39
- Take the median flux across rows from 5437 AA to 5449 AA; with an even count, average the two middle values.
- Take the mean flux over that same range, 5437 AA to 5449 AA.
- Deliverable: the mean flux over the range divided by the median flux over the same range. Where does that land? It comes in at 1.00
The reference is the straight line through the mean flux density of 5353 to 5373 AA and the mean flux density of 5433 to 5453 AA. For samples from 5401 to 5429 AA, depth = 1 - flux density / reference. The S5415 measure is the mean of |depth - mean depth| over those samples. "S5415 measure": 0.034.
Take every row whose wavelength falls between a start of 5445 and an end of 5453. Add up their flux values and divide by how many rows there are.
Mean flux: 6.66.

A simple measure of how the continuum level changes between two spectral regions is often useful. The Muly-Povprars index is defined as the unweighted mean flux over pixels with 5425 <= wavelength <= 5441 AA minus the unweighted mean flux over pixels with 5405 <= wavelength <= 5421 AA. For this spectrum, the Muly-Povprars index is -0.2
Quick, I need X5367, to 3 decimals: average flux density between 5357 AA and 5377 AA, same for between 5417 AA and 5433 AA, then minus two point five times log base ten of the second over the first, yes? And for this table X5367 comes 0.037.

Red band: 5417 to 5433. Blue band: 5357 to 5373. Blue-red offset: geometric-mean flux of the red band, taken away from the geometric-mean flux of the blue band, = 0.24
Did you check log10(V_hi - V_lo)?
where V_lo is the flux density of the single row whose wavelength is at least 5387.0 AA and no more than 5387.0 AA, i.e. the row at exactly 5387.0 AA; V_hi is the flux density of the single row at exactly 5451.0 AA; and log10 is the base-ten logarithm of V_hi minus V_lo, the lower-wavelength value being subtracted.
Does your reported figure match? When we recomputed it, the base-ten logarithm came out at -1.3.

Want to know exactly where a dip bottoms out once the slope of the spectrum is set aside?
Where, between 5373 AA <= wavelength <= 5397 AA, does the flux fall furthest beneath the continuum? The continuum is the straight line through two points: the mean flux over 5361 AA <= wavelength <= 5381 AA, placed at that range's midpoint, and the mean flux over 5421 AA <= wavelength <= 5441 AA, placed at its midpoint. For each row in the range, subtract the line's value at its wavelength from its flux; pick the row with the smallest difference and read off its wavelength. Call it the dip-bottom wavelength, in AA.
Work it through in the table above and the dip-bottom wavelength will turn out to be 5391.0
